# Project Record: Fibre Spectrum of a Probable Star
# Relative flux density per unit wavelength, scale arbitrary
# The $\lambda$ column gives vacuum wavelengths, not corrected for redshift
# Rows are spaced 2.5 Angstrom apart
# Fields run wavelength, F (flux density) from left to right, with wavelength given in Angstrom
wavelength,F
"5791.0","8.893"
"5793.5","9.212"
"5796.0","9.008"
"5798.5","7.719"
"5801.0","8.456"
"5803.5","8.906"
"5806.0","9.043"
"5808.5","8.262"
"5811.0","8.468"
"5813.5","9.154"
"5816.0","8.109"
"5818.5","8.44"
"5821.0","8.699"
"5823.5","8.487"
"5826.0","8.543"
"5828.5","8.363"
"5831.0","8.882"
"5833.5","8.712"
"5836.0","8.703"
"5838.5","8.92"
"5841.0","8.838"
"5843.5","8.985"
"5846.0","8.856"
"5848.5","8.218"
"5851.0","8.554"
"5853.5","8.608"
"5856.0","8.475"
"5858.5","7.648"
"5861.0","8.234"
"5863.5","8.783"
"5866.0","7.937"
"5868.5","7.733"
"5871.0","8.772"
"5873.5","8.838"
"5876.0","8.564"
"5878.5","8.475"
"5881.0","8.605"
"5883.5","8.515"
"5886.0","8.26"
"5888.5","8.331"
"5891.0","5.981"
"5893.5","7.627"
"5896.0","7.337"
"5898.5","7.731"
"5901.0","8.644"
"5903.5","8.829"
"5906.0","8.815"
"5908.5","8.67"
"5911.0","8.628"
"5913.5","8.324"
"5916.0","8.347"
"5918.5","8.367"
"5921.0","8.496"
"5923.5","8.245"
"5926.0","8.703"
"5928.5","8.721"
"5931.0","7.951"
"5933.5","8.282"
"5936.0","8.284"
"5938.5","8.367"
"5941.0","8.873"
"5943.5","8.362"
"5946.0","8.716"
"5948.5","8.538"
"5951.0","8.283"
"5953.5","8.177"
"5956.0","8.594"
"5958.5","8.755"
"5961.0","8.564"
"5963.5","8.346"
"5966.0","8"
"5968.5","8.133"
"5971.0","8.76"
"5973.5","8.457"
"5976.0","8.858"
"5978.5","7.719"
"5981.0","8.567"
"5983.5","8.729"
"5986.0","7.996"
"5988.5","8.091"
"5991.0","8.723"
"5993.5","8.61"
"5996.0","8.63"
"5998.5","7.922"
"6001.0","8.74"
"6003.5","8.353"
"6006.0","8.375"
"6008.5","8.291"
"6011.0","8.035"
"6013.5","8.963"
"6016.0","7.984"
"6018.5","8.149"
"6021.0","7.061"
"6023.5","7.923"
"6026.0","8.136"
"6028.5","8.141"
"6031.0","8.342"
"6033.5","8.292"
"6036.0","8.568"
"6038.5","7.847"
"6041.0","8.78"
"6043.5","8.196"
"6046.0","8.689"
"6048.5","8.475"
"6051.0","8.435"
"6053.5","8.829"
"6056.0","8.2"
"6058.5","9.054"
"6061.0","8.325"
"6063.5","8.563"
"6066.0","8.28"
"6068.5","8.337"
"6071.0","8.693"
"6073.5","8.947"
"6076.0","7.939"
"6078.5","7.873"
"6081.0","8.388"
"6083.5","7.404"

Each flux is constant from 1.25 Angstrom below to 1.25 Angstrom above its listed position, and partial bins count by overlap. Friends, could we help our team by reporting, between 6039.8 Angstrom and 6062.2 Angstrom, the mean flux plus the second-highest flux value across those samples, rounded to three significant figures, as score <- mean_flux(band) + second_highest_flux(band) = 17.4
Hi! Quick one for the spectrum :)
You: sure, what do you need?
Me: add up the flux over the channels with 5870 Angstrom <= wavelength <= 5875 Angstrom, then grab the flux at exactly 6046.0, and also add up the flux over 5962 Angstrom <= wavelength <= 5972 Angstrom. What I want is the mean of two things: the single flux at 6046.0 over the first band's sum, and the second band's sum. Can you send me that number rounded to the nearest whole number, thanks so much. 17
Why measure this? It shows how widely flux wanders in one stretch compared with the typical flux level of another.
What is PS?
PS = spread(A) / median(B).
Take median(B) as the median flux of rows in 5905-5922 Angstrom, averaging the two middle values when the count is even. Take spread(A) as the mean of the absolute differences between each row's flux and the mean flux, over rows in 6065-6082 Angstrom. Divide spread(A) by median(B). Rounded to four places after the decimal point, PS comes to 0.0328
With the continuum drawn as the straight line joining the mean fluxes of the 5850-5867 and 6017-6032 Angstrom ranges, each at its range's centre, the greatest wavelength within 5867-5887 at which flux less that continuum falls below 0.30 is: 5886.0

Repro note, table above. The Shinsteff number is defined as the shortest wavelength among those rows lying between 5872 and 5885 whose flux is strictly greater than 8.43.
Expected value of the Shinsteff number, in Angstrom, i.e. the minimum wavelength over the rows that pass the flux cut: 5873.5 Angstrom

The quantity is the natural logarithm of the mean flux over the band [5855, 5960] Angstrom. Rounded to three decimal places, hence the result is 2.120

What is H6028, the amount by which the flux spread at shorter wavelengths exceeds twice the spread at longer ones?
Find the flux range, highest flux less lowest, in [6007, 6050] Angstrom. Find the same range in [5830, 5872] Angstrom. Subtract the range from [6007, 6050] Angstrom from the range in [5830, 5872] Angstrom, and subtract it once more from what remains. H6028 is -2.5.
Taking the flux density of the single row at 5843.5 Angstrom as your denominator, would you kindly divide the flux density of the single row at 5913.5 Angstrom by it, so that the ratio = 0.93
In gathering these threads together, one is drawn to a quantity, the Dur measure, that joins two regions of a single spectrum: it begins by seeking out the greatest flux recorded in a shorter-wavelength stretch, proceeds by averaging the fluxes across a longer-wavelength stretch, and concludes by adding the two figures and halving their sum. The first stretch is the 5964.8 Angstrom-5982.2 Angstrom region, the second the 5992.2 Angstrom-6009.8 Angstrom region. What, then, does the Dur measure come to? 8.64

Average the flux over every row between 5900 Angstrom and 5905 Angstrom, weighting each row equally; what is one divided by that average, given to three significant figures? 0.114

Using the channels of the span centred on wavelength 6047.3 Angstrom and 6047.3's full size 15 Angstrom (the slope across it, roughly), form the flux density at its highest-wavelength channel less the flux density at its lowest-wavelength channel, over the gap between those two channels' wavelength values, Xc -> 0.004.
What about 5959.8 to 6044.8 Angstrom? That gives -0.004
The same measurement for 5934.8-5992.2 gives 0.008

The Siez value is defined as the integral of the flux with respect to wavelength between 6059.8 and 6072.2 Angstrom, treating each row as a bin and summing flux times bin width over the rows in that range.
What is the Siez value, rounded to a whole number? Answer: 105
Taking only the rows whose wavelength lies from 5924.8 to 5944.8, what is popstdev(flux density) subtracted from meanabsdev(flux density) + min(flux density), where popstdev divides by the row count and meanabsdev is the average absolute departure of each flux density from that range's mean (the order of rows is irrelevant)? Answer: 7.9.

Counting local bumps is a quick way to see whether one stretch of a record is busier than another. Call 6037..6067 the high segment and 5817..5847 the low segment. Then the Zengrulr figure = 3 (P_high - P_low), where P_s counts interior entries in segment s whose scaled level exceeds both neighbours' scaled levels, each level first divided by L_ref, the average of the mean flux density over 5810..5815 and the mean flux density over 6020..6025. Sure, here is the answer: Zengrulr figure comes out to 0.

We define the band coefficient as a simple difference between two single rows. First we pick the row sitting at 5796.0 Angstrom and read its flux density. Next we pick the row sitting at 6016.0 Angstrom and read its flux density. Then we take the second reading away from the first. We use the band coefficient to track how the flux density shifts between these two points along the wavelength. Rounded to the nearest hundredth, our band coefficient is 1.02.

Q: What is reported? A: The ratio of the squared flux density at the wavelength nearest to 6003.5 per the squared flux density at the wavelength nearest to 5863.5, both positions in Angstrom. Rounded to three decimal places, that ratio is 0.904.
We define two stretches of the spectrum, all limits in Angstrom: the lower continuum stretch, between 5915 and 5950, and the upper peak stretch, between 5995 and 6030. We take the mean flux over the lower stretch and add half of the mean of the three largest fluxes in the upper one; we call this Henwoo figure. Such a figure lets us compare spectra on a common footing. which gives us 12.8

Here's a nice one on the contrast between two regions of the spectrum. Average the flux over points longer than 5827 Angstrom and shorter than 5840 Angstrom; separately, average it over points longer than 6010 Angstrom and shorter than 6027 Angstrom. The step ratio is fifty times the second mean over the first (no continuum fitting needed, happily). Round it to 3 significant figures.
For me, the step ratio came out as 46.1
